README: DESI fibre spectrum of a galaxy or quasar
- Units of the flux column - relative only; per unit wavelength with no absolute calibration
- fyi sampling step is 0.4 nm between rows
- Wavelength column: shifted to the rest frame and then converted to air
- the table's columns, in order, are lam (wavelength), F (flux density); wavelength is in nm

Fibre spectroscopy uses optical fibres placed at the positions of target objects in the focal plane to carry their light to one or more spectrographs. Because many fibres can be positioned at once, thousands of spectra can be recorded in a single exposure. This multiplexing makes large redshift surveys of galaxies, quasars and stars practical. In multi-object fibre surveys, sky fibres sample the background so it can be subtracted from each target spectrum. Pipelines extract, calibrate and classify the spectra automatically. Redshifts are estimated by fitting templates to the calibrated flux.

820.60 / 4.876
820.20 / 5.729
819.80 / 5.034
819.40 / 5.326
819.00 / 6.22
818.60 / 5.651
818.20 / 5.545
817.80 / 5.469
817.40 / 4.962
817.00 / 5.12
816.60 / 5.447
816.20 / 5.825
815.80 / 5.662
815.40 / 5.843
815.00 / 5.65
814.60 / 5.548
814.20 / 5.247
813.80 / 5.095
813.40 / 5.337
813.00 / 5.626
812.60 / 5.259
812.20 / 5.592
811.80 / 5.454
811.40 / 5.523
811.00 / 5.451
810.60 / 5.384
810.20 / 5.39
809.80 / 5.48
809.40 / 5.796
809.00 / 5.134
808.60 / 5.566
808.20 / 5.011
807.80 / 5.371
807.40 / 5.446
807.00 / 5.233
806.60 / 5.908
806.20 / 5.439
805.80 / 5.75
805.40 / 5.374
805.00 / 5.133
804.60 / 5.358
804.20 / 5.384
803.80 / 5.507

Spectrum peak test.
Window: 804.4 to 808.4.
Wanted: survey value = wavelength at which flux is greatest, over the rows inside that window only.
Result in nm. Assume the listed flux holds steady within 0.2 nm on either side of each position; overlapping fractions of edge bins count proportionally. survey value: 806.60 nm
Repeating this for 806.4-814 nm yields 806.60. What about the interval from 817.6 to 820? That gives 819.00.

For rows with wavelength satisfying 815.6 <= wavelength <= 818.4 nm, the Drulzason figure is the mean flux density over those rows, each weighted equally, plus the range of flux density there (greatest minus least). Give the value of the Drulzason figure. 6.30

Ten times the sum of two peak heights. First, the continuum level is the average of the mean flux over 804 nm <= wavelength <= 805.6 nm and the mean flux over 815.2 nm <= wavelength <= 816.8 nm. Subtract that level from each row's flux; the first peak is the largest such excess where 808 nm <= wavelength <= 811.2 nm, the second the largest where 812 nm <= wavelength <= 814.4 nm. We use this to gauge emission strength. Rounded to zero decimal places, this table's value 4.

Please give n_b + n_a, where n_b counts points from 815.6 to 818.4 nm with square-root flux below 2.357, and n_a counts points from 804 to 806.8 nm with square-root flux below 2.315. 7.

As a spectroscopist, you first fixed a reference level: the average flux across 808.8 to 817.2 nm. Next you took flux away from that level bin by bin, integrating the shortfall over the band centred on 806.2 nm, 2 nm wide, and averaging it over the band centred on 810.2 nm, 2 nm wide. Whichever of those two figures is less -0.14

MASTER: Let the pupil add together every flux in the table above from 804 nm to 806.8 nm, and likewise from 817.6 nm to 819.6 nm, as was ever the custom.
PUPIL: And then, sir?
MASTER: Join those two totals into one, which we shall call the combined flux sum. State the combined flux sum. 67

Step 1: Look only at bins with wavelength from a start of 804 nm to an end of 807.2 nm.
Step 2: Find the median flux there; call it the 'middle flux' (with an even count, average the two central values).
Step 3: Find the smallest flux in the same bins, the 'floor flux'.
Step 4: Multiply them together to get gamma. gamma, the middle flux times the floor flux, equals 27.6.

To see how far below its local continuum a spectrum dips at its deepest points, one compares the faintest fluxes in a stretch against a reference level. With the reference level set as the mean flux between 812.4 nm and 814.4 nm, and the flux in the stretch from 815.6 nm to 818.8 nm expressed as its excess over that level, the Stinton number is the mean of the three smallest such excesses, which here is -0.14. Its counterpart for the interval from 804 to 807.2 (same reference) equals -0.07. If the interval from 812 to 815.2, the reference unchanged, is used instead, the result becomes -0.11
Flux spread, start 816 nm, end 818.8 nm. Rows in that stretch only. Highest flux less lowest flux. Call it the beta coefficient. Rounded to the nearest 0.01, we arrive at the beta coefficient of 0.86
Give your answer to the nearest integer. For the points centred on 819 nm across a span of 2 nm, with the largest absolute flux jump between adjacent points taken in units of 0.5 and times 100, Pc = 179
